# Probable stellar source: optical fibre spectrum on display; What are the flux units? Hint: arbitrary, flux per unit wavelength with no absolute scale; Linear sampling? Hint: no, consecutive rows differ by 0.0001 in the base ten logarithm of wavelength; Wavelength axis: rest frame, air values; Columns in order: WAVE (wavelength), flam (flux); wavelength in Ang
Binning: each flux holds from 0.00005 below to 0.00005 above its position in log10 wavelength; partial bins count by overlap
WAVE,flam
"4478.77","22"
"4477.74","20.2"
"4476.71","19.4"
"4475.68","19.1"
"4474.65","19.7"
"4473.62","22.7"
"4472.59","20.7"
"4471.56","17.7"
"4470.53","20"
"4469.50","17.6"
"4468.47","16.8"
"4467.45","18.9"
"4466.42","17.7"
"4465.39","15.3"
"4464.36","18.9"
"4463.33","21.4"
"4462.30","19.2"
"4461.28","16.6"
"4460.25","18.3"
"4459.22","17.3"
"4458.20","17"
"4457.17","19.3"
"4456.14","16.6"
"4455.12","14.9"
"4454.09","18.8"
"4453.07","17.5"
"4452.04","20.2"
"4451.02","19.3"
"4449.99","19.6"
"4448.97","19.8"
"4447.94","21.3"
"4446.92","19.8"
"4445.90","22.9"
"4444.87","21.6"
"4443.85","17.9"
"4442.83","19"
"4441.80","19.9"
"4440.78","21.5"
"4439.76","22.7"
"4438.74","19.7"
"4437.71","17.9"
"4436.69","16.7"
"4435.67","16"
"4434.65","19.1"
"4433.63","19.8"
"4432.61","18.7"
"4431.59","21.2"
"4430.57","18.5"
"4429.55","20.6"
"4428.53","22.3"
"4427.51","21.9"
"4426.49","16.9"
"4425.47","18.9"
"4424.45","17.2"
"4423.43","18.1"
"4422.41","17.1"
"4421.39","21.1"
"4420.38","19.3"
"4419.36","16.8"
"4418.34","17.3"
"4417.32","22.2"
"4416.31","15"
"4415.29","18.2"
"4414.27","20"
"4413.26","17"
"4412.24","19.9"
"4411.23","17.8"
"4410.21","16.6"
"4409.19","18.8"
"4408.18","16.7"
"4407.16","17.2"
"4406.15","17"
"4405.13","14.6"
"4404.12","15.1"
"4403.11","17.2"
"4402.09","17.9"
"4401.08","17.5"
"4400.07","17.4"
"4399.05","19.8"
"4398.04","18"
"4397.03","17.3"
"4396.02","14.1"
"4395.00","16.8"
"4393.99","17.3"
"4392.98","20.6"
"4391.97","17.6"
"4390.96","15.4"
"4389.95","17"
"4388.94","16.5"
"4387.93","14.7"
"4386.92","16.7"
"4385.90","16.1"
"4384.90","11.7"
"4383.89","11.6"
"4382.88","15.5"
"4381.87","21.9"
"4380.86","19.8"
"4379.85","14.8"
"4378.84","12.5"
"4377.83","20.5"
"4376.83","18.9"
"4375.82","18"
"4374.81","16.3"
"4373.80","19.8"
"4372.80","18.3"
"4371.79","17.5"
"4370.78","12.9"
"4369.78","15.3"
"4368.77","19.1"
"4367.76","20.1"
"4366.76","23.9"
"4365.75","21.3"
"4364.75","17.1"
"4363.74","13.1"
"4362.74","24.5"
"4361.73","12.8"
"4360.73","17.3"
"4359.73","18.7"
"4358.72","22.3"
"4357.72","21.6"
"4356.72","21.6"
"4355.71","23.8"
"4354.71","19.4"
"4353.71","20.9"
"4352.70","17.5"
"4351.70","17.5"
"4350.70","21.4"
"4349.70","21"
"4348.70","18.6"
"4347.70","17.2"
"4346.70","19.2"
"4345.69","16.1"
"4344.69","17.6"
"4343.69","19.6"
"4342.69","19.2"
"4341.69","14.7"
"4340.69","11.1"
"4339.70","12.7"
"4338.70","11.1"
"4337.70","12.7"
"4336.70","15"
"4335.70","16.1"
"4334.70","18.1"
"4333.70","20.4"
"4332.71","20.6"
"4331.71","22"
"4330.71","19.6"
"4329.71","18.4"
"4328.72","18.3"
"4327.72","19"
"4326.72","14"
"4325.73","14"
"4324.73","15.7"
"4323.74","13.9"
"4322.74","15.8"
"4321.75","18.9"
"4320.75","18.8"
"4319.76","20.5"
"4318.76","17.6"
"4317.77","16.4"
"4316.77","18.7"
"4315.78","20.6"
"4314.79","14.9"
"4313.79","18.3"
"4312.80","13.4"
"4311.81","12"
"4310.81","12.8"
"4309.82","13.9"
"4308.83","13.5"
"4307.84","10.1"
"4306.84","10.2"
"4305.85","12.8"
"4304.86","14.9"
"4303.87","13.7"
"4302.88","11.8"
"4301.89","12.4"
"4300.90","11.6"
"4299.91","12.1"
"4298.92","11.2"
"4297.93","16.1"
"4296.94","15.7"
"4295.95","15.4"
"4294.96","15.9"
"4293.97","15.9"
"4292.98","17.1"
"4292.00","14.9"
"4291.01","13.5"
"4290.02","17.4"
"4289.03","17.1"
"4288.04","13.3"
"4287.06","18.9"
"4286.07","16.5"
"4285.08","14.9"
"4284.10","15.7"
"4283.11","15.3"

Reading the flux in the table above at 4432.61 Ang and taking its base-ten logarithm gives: 1.27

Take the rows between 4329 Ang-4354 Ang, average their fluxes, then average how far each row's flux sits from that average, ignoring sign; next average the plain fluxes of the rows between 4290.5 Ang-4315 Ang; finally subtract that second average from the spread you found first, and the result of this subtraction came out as -11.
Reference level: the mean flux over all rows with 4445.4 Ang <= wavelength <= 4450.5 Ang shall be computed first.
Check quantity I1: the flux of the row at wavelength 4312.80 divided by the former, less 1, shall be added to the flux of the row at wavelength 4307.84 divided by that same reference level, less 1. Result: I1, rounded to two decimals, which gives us -0.86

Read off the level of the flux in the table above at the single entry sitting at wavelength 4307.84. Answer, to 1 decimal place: 10.1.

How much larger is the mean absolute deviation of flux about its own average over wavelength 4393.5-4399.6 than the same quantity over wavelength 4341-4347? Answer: -0.4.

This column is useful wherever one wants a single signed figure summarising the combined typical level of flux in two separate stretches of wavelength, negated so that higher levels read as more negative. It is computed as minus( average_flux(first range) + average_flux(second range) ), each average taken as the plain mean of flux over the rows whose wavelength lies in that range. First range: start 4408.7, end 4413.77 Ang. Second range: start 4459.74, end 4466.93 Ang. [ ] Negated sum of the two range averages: -36.2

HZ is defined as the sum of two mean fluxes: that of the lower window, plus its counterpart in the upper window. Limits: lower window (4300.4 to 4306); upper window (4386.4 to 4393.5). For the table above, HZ 30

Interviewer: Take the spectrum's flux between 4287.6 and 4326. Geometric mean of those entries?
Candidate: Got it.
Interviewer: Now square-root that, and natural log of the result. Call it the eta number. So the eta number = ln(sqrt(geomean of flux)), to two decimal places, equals 1.34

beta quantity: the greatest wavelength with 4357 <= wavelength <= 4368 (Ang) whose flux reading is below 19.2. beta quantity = 4364.75 Ang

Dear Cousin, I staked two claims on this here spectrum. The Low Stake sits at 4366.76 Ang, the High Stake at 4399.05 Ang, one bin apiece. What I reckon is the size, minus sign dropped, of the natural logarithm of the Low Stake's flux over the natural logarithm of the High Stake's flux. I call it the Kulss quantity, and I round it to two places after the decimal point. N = 1.06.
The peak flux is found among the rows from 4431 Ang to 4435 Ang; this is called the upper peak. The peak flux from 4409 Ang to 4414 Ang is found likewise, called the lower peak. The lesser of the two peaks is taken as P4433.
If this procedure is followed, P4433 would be 19.9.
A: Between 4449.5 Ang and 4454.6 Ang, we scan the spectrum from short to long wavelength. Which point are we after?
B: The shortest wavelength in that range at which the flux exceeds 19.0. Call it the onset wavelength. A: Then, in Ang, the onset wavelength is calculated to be 4449.99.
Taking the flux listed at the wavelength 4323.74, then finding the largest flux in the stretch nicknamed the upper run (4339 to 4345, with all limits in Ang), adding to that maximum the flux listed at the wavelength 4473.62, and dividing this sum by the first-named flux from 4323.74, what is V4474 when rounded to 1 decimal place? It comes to 3.0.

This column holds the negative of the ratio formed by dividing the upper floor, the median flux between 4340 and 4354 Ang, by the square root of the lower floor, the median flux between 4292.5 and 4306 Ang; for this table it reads -4.79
